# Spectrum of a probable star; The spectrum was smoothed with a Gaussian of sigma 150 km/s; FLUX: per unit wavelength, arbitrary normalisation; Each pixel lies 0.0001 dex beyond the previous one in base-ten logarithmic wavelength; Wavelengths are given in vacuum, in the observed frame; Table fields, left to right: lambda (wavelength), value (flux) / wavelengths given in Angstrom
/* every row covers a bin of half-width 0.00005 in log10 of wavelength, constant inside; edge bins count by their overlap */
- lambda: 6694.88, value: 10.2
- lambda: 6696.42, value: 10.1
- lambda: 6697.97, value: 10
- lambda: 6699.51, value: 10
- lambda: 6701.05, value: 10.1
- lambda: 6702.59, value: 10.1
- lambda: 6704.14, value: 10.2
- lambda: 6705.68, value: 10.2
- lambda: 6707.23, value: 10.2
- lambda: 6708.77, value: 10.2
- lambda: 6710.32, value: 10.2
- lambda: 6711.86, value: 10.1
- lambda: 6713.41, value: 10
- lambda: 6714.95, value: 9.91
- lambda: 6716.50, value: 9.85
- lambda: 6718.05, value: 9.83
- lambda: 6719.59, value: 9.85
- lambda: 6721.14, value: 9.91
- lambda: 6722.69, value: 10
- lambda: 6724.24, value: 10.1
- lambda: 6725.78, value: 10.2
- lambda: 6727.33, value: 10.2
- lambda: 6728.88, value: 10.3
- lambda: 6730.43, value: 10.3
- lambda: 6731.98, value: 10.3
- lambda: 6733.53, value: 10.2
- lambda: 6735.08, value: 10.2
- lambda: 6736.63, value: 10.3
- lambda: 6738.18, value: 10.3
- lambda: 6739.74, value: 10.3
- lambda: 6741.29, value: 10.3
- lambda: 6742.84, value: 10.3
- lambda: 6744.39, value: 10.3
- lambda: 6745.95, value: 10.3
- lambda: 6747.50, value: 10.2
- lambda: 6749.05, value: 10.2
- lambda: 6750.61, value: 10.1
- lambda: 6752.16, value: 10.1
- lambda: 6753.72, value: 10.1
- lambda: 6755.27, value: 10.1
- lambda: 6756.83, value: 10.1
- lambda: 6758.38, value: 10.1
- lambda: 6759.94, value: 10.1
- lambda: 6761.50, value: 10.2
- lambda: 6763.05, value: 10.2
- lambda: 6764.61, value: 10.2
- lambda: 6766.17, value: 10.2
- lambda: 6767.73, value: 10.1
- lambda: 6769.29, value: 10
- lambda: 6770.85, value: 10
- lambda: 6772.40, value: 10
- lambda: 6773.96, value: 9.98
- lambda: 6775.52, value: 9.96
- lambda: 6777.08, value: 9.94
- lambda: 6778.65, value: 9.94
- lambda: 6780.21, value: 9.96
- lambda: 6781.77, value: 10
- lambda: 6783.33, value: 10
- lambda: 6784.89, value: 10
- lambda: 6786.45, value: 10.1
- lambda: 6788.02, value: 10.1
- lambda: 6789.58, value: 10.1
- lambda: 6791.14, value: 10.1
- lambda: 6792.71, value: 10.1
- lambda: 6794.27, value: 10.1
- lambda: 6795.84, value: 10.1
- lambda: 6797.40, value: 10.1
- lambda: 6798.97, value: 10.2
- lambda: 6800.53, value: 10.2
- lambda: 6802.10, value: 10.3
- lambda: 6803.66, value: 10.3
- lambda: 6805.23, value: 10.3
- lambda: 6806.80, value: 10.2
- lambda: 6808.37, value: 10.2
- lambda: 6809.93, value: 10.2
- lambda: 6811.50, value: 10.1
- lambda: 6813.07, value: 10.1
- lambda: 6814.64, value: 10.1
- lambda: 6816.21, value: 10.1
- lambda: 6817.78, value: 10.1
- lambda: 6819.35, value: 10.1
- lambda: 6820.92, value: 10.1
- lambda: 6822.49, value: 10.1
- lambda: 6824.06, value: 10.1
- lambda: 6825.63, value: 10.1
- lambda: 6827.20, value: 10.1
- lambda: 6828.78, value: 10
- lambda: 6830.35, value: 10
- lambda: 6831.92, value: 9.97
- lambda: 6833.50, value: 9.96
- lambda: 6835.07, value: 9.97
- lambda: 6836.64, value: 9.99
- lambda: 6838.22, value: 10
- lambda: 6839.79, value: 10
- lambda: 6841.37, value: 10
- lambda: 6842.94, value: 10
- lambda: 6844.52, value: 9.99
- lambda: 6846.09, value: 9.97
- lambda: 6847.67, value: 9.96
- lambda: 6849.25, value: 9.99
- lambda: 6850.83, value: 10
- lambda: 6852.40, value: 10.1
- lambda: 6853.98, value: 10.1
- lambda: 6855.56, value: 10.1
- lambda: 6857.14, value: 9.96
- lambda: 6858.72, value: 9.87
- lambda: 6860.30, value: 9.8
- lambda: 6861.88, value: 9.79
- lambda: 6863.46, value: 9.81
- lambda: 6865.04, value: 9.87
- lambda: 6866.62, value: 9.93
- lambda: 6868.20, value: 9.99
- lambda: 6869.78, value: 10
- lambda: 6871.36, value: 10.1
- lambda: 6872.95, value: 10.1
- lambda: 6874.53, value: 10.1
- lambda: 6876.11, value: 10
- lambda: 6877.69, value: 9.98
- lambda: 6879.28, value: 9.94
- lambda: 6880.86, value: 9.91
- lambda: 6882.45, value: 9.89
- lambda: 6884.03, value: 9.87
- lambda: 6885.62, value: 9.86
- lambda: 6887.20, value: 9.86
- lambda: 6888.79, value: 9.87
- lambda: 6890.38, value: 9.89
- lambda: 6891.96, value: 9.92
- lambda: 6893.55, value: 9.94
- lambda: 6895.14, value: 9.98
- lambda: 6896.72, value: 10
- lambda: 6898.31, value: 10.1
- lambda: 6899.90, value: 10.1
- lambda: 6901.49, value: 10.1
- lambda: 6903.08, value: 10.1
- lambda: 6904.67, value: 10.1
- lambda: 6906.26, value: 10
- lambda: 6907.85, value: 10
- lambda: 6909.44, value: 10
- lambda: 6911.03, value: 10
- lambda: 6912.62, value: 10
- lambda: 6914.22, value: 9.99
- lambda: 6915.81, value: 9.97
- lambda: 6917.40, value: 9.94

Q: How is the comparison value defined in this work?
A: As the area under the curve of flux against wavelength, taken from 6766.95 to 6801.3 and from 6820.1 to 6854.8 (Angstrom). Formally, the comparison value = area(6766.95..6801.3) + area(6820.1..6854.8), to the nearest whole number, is 693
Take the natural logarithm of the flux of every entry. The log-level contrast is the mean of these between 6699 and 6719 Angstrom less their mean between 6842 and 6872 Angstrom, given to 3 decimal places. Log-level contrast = 0.010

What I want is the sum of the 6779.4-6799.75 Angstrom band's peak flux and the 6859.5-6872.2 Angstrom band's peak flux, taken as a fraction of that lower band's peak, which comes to 1.99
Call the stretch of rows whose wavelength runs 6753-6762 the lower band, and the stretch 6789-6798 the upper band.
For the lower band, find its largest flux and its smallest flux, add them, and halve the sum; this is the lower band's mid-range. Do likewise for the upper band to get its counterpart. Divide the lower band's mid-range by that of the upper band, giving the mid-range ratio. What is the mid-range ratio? 1.00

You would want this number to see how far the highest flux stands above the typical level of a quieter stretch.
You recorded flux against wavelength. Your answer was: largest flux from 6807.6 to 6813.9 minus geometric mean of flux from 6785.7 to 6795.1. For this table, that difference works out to 0.10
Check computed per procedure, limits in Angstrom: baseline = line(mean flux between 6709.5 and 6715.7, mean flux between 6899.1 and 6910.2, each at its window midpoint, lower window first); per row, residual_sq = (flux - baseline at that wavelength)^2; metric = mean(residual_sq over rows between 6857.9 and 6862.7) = 0.057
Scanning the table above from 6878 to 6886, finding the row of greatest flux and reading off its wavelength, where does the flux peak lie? 6879.28 Angstrom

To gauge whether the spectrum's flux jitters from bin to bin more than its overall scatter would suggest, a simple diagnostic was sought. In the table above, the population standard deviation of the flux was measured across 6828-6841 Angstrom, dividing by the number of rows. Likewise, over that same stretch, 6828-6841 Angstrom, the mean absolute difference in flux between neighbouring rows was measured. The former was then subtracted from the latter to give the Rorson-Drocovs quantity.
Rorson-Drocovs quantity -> -0.004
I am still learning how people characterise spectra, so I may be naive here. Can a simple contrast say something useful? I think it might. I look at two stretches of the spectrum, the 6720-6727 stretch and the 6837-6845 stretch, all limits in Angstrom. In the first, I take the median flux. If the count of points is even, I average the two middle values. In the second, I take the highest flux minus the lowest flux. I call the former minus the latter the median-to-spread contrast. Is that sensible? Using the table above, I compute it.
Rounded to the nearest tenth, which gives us 10.0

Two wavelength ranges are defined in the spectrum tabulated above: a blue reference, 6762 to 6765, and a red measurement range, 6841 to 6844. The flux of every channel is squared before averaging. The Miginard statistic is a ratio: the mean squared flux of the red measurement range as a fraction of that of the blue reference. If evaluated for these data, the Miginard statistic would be 0.96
